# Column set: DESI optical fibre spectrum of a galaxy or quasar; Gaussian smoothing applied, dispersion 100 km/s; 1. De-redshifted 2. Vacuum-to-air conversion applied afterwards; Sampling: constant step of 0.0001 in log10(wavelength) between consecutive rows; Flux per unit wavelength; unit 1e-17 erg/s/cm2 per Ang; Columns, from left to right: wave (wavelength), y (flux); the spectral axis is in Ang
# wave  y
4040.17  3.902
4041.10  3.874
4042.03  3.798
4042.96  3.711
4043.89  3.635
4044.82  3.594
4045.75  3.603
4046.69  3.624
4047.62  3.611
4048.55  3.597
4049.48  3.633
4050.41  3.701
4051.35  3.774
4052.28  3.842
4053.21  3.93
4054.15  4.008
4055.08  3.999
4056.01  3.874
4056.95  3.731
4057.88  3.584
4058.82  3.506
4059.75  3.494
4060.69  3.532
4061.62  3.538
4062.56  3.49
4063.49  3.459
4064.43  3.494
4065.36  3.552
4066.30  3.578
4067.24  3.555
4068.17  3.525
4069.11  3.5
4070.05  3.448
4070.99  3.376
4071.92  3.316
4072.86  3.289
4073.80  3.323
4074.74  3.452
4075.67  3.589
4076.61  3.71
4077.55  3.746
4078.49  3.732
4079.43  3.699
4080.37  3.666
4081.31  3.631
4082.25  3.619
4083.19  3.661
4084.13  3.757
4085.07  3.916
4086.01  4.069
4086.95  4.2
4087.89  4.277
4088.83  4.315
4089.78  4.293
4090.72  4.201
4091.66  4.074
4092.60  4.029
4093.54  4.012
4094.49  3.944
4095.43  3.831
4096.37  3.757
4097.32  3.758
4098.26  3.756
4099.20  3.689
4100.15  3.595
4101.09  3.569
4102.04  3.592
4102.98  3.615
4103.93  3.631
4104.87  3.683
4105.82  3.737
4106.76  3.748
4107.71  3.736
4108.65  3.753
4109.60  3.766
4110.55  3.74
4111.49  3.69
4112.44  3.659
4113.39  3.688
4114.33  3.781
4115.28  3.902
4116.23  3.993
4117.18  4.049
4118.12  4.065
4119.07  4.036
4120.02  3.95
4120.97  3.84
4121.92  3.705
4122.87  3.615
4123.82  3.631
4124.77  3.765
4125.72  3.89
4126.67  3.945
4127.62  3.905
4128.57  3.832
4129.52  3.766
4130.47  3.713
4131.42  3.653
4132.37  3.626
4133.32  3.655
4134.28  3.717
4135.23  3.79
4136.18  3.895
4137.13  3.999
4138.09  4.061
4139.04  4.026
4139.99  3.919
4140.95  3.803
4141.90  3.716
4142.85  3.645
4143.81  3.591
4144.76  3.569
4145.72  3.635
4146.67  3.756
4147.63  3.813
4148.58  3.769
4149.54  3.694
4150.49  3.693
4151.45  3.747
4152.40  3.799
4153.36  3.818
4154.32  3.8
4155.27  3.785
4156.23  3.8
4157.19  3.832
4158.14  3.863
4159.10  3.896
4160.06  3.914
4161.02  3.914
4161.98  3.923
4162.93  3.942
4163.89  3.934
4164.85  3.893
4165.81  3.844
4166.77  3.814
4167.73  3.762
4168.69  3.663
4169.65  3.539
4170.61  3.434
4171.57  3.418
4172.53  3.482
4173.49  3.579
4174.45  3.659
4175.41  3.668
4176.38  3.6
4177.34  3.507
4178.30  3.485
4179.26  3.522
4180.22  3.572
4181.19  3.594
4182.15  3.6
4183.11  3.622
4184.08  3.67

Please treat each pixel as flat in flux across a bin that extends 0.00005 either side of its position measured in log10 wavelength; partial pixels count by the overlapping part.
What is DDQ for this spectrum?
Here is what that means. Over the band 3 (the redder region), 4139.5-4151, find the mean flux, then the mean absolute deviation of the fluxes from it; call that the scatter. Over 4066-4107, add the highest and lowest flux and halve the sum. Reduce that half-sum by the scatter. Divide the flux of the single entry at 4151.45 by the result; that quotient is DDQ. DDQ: 1.01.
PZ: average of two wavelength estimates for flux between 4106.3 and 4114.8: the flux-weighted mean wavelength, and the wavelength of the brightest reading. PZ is 4112.4 Ang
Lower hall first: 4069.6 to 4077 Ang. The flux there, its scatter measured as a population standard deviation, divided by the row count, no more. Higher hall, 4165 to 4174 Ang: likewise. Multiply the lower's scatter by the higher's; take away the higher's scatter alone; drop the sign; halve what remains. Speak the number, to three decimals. 0.066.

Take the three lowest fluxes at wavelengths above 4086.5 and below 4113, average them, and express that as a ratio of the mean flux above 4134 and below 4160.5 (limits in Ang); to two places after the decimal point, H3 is 0.94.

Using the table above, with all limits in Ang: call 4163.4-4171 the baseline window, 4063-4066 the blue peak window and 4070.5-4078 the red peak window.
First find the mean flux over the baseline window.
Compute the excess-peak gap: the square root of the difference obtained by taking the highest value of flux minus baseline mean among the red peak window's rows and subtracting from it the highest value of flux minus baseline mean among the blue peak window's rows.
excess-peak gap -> 0.44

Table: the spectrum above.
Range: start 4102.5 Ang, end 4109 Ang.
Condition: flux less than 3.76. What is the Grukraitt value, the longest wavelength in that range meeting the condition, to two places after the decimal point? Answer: 4108.65 Ang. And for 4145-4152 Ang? 4151.45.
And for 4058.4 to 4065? 4064.43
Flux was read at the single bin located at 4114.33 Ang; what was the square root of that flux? 1.94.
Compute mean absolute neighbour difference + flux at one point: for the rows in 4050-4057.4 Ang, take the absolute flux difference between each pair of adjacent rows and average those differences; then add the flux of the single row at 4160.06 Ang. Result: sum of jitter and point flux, 4.00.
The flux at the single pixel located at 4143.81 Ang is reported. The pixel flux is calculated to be 3.591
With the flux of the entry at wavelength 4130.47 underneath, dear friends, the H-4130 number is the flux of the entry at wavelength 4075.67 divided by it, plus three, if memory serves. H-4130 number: 3.97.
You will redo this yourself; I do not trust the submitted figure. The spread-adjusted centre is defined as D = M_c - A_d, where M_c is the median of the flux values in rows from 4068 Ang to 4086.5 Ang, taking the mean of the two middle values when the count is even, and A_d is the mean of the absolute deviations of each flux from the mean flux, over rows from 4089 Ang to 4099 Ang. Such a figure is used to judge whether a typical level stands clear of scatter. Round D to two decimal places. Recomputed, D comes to 3.47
